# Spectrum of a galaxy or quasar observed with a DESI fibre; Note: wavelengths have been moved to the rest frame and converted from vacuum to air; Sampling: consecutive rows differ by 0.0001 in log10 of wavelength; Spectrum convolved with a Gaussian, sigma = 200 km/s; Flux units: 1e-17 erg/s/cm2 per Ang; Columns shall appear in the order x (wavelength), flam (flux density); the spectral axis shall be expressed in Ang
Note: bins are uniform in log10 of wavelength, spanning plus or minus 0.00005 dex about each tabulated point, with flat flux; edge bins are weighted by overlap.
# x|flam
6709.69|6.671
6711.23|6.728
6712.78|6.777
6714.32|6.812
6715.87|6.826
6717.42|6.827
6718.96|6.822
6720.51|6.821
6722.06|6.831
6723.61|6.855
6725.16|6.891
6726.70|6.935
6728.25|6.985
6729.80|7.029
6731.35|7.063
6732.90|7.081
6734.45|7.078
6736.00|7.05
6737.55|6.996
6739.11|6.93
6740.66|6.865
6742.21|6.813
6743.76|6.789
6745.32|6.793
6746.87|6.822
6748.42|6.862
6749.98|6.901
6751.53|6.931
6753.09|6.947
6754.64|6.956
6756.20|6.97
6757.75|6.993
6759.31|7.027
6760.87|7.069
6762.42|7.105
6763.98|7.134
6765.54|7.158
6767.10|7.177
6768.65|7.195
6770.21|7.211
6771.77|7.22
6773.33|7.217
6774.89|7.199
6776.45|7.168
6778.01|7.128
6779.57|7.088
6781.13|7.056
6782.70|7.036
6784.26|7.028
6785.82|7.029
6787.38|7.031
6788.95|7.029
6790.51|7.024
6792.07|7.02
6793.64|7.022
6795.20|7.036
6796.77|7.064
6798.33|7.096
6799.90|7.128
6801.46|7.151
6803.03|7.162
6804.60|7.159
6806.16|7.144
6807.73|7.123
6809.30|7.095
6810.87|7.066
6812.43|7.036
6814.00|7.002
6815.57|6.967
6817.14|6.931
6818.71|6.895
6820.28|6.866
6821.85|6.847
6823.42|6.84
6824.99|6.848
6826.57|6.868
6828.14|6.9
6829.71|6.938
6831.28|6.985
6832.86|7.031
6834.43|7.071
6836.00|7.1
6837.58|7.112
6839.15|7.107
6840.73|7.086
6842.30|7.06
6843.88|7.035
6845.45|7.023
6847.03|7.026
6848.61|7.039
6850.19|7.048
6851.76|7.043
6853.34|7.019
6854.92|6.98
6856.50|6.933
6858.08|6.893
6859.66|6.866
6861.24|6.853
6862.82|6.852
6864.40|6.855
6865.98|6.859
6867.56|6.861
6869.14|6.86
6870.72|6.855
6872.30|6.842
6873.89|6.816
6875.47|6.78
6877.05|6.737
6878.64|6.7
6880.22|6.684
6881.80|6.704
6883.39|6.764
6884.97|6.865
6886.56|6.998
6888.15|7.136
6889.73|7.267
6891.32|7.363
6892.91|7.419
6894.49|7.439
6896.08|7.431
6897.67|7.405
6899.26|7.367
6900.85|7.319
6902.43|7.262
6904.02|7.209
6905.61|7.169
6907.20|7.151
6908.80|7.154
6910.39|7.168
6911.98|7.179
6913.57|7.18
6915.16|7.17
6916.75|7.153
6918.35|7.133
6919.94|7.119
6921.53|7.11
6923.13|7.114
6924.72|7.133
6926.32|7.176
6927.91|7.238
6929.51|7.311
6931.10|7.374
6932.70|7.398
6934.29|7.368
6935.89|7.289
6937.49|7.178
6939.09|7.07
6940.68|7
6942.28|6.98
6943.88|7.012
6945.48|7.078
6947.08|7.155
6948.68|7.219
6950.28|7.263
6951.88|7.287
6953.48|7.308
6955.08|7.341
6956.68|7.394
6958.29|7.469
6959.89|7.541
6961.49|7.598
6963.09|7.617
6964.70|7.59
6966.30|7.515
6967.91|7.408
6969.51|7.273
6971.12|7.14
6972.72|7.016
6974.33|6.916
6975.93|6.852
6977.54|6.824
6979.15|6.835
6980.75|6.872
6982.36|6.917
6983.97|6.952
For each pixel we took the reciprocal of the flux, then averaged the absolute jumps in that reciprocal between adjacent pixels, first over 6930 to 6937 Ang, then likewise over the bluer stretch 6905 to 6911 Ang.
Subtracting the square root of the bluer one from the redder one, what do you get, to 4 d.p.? -0.0143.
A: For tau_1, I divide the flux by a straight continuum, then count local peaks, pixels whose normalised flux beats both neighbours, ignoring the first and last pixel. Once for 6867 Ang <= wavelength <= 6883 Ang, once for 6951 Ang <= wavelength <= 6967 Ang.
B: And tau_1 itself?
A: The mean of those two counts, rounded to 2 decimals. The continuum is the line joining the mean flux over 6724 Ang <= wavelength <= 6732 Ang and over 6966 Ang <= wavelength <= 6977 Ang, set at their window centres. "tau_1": 0.50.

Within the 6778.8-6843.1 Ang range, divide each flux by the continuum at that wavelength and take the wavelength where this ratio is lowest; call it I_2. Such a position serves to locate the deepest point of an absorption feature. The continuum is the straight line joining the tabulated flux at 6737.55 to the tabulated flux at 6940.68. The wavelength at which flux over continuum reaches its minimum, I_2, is 6823.42 Ang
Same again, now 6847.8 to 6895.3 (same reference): 6880.22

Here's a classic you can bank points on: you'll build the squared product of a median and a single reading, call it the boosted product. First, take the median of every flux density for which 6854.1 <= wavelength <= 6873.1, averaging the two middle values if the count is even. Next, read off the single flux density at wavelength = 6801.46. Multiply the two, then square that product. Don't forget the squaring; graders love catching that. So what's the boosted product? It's 2406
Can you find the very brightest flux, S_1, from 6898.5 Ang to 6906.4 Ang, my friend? 7.367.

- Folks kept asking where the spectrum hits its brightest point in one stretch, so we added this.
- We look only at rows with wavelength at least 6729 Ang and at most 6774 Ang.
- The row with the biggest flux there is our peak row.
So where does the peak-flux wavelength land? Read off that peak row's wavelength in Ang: 6771.77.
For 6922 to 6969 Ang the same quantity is 6963.09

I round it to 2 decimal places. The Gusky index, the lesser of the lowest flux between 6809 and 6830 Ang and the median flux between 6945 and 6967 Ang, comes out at 6.84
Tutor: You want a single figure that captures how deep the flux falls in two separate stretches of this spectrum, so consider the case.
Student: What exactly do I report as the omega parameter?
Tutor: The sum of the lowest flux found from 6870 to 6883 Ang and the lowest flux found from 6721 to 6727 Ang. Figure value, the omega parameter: 13.5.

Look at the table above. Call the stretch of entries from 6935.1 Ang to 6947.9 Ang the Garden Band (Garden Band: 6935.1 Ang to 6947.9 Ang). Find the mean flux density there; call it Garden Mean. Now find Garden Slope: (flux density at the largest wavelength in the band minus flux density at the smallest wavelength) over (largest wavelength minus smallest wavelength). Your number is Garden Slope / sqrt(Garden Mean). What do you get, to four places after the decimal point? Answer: -0.0045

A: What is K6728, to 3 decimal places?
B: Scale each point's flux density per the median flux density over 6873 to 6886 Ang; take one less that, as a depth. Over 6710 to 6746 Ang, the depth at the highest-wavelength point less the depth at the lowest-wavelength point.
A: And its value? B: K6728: -0.010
